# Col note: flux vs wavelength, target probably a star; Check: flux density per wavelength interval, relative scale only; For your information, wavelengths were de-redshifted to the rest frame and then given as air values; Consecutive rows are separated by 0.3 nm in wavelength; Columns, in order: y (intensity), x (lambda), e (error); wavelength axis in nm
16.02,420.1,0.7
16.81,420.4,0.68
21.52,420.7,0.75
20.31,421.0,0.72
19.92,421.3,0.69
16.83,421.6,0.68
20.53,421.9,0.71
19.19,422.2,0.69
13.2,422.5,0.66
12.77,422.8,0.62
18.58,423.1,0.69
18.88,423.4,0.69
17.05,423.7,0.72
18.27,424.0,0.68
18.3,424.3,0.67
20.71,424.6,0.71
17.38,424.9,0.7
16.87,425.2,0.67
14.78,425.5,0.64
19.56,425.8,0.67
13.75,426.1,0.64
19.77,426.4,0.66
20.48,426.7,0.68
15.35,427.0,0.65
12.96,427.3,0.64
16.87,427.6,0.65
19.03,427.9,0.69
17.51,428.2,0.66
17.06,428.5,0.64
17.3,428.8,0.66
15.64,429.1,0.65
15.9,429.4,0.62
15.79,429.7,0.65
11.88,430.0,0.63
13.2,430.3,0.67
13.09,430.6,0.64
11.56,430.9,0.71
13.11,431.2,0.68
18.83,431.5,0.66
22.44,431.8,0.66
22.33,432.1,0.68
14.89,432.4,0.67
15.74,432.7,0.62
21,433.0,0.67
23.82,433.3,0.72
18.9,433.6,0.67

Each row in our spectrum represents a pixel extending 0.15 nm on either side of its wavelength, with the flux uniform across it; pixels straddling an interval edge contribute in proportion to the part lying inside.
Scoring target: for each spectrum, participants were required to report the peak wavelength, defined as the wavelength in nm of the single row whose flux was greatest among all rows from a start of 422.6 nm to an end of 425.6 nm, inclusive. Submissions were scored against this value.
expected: 424.6 nm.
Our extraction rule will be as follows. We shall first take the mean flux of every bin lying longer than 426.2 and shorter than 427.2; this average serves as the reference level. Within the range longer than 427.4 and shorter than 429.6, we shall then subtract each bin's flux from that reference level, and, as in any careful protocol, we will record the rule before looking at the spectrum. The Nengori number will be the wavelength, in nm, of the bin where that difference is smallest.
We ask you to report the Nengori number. 427.9 nm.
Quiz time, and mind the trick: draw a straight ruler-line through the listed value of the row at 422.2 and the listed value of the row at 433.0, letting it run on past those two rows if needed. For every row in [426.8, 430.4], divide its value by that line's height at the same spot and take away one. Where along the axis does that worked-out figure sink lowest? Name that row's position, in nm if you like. 430.0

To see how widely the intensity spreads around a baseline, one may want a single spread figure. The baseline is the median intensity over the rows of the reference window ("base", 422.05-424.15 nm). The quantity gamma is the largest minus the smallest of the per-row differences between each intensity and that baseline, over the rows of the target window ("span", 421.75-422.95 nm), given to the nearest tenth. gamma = 7.8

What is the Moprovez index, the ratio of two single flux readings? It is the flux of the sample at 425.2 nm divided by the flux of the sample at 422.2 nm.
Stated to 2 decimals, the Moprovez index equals 0.88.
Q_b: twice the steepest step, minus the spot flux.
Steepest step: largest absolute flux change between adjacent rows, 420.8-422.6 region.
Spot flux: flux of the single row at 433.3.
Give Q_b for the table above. -12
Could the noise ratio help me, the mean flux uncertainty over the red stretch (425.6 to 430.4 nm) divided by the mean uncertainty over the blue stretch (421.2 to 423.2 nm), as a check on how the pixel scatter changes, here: 0.97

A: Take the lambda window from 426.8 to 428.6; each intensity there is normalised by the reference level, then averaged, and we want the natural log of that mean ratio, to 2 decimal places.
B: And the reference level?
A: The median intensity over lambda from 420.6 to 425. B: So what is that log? -0.12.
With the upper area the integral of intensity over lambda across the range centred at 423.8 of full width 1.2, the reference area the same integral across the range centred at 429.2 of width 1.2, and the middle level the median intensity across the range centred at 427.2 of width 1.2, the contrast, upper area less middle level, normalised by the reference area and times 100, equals 29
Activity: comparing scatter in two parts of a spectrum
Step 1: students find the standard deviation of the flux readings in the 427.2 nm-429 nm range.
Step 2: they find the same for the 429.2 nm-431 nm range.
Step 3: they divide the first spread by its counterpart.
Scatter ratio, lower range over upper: 1.1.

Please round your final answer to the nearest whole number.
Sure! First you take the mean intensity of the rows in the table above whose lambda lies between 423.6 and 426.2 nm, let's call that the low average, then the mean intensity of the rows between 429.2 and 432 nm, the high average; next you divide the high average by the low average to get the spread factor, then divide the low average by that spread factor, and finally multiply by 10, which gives 201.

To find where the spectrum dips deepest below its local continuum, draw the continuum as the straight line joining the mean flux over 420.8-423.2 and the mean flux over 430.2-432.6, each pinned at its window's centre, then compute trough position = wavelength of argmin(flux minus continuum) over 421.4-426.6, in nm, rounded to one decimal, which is 422.8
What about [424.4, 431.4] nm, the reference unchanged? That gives 430.9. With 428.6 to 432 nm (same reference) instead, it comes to 430.9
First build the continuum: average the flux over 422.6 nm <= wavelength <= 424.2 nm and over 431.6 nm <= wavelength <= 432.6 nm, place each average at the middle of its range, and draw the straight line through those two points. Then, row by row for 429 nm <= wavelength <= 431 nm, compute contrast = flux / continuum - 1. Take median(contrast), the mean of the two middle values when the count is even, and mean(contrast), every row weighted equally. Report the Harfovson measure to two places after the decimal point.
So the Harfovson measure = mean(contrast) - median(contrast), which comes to 0.04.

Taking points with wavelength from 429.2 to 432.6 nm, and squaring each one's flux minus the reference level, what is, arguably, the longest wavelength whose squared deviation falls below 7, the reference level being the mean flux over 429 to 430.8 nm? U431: 432.4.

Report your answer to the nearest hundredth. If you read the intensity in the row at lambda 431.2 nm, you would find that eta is 13.11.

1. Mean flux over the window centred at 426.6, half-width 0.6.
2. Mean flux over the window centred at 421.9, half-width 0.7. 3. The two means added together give 35.3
